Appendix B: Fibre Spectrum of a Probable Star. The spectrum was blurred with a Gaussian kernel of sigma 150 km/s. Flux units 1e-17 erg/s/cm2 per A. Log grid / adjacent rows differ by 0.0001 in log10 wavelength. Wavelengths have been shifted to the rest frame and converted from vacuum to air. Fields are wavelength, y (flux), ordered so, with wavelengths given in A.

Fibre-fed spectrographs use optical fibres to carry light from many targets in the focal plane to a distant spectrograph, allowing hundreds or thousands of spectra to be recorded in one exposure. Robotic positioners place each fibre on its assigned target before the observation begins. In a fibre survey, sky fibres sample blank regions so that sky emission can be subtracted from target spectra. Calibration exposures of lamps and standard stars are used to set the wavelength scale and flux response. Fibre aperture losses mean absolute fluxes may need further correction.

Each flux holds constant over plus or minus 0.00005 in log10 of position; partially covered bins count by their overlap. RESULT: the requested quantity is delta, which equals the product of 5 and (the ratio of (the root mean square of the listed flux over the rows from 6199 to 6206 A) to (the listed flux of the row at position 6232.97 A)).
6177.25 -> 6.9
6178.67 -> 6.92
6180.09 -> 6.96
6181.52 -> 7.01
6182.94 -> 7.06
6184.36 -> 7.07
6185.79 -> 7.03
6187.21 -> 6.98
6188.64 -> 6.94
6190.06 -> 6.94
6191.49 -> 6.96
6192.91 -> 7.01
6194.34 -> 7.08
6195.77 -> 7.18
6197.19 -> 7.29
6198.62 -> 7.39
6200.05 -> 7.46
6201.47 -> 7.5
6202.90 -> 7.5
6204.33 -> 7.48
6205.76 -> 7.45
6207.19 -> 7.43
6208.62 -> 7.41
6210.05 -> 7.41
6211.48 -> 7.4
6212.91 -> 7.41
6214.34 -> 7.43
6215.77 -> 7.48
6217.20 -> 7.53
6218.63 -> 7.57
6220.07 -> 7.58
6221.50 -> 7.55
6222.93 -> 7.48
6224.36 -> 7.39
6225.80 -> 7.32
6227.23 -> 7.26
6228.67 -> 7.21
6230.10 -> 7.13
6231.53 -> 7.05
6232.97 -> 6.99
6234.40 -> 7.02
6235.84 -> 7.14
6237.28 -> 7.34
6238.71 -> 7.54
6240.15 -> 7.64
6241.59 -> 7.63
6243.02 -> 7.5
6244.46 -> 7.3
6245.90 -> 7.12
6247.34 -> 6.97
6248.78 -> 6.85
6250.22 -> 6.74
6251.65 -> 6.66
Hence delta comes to 5.35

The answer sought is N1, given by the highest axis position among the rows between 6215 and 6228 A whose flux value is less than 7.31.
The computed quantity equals 6227.23 A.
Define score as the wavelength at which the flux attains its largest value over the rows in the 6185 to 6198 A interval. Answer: 6197.19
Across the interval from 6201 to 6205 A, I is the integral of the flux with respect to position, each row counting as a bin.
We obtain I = 29.9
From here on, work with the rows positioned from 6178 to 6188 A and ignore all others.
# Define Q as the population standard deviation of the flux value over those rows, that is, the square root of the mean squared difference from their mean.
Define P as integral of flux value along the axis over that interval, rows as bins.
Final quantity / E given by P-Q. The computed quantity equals 70.0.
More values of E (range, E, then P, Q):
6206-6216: 74.2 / 74.2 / 0.02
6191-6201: 72.0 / 72.1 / 0.18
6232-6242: 72.8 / 73.1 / 0.26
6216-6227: 82.2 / 82.3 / 0.09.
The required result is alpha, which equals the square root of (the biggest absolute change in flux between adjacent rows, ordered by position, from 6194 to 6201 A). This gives 0.33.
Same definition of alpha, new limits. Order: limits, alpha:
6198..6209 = 0.26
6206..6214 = 0.14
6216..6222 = 0.20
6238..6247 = 0.45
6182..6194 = 0.22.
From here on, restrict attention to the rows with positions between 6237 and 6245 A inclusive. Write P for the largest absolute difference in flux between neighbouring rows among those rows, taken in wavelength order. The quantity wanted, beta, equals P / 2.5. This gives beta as 0.080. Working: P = 0.200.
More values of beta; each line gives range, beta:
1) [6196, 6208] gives 0.040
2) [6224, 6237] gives 0.048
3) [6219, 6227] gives 0.036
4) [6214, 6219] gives 0.020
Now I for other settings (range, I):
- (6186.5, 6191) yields 31.3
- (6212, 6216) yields 29.7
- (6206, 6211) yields 37.1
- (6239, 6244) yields 37.8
